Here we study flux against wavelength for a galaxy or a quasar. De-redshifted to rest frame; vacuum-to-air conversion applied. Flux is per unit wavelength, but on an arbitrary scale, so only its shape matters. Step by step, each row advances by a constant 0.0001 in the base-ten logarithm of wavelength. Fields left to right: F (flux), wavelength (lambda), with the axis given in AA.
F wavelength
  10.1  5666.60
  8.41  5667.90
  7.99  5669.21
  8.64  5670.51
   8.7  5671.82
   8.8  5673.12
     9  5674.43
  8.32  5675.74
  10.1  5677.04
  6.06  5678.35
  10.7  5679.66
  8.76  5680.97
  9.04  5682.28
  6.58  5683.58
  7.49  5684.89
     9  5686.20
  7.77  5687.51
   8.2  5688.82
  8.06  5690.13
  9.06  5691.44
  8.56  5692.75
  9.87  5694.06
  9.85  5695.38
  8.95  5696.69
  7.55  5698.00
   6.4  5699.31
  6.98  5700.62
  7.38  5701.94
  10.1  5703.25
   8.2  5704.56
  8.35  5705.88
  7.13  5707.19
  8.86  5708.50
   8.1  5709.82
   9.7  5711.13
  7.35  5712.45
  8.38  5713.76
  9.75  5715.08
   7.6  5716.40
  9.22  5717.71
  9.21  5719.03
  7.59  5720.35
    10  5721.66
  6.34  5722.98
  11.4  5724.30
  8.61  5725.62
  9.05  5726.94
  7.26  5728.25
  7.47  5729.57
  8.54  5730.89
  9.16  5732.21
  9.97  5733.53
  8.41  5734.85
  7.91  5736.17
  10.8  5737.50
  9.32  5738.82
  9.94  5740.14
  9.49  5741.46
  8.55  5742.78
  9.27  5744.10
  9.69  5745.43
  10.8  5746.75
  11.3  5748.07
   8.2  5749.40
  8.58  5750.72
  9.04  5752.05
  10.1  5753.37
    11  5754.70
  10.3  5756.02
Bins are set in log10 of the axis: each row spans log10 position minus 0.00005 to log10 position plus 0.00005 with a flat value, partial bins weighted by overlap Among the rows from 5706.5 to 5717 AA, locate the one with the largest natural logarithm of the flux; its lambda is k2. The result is 5715.08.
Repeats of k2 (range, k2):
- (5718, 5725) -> 5724.30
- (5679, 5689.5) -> 5679.66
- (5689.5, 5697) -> 5694.06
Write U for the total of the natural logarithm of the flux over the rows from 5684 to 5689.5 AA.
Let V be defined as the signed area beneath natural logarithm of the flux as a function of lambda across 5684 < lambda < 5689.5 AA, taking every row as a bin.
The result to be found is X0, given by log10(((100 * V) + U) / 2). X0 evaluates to 2.76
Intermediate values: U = 8.37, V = 11.4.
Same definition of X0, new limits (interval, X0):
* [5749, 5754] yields 2.74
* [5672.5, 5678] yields 2.78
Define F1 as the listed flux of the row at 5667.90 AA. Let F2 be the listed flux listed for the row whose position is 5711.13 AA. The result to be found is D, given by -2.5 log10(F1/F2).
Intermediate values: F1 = 8.41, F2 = 9.7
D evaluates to 0.2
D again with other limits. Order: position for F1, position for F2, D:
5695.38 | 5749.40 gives -0.2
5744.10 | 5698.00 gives -0.2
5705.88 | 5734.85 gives 0.0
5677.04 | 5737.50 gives 0.1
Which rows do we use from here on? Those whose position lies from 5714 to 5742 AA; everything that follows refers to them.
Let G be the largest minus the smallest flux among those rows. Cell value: 5.1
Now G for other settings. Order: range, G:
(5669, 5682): 4.6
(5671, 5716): 4.6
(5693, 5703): 3.5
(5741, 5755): 3.1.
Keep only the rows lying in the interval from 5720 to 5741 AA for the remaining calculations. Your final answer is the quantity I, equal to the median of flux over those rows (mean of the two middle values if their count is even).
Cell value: 8.8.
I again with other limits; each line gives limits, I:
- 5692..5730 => 8.4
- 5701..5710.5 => 8.2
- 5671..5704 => 8.7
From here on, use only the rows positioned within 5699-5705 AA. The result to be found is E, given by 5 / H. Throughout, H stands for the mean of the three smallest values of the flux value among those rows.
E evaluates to 0.723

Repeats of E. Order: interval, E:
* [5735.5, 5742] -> 0.561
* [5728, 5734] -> 0.645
